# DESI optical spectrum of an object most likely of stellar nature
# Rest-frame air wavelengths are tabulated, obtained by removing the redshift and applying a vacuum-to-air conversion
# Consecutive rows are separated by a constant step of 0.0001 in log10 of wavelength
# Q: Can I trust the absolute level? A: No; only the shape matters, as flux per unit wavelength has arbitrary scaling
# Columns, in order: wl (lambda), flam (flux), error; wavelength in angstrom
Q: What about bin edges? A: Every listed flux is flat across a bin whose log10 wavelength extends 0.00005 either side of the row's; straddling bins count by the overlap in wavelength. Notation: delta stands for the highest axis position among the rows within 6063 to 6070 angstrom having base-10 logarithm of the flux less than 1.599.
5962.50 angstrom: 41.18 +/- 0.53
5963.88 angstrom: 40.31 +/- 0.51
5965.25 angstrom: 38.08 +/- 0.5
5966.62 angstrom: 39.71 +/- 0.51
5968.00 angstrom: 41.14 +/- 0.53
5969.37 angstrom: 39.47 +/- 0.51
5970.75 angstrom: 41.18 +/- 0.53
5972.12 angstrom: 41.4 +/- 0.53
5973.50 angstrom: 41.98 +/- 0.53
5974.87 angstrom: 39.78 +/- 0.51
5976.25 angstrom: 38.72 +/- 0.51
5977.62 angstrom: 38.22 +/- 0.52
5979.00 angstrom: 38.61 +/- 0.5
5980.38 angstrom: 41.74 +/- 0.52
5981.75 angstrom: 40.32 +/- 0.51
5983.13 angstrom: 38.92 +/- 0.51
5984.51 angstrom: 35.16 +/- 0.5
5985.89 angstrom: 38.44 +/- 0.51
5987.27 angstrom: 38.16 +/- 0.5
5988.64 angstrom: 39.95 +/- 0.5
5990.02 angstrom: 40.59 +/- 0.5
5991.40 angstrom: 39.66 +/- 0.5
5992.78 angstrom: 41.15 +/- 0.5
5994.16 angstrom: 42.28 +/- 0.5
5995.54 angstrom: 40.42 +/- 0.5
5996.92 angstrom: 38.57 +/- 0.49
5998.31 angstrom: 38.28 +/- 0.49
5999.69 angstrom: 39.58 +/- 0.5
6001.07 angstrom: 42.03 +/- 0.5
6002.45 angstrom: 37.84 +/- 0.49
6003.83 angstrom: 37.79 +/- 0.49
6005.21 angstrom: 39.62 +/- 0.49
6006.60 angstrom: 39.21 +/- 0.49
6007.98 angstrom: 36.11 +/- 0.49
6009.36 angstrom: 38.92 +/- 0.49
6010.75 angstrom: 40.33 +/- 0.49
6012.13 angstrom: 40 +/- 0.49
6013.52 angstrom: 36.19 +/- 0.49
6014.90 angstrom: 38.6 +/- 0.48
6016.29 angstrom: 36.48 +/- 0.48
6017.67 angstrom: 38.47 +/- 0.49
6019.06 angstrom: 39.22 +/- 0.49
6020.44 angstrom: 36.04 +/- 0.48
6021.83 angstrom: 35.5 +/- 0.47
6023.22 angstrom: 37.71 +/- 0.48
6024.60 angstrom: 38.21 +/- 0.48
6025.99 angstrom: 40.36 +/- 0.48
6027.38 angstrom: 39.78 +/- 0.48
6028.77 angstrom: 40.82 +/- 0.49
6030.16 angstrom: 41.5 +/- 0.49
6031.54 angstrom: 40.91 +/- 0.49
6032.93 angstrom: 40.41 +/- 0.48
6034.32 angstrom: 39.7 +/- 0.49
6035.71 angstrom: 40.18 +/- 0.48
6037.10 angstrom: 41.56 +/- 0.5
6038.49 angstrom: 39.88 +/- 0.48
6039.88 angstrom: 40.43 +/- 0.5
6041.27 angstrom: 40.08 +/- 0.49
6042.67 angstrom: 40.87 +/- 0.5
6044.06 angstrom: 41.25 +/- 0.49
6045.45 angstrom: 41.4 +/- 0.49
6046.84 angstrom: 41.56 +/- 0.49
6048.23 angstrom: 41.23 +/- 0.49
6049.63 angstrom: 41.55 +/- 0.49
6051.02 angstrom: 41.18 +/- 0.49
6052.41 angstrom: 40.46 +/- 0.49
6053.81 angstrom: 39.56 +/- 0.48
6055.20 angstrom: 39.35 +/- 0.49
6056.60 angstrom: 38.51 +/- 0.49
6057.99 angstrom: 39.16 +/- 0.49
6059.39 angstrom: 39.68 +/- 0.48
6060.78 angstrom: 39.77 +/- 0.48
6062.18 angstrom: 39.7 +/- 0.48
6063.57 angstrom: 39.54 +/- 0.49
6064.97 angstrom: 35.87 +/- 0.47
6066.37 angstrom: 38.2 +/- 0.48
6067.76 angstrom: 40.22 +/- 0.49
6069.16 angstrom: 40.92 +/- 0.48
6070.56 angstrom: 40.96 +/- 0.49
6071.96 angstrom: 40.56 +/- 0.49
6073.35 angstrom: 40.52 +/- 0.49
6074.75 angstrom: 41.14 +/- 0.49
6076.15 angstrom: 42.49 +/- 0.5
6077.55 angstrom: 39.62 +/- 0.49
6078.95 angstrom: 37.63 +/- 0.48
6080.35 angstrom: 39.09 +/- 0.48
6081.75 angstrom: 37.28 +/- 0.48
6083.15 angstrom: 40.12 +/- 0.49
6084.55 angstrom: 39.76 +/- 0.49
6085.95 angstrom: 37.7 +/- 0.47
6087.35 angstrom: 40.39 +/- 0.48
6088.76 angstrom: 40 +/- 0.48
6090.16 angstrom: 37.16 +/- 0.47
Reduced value 6066.37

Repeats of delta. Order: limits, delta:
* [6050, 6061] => 6059.39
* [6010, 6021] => 6020.44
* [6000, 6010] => 6009.36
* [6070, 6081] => 6080.35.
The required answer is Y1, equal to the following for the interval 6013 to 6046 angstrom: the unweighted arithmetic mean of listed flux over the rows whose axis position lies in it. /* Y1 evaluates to 39.4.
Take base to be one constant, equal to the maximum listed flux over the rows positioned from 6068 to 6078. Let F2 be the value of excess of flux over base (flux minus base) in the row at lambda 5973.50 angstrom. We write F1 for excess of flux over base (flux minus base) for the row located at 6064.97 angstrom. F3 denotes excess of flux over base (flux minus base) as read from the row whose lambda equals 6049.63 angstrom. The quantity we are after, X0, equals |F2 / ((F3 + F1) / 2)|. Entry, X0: 0.1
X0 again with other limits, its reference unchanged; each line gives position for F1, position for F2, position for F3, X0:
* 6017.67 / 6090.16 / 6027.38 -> 1.6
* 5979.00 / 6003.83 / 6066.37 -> 1.2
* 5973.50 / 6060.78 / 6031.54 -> 2.6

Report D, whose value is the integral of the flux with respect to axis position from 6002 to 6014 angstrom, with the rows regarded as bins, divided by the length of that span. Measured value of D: 38.5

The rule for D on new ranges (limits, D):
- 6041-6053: 41.1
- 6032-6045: 40.5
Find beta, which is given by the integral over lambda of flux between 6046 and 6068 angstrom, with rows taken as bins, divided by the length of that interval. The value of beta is 39.7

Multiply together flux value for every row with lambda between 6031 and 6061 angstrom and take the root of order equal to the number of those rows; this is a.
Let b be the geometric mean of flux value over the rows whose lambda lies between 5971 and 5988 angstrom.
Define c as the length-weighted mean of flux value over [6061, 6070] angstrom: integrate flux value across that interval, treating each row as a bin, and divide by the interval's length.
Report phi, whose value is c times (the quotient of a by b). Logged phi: 40.3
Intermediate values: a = 40.4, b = 39.2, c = 39.13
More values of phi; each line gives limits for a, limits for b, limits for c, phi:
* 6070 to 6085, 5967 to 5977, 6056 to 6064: 38.8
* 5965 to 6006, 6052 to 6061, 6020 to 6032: 39.1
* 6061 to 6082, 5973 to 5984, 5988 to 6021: 38.9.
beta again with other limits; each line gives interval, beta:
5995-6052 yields 39.5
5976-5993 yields 39.2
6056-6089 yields 39.5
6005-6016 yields 38.5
